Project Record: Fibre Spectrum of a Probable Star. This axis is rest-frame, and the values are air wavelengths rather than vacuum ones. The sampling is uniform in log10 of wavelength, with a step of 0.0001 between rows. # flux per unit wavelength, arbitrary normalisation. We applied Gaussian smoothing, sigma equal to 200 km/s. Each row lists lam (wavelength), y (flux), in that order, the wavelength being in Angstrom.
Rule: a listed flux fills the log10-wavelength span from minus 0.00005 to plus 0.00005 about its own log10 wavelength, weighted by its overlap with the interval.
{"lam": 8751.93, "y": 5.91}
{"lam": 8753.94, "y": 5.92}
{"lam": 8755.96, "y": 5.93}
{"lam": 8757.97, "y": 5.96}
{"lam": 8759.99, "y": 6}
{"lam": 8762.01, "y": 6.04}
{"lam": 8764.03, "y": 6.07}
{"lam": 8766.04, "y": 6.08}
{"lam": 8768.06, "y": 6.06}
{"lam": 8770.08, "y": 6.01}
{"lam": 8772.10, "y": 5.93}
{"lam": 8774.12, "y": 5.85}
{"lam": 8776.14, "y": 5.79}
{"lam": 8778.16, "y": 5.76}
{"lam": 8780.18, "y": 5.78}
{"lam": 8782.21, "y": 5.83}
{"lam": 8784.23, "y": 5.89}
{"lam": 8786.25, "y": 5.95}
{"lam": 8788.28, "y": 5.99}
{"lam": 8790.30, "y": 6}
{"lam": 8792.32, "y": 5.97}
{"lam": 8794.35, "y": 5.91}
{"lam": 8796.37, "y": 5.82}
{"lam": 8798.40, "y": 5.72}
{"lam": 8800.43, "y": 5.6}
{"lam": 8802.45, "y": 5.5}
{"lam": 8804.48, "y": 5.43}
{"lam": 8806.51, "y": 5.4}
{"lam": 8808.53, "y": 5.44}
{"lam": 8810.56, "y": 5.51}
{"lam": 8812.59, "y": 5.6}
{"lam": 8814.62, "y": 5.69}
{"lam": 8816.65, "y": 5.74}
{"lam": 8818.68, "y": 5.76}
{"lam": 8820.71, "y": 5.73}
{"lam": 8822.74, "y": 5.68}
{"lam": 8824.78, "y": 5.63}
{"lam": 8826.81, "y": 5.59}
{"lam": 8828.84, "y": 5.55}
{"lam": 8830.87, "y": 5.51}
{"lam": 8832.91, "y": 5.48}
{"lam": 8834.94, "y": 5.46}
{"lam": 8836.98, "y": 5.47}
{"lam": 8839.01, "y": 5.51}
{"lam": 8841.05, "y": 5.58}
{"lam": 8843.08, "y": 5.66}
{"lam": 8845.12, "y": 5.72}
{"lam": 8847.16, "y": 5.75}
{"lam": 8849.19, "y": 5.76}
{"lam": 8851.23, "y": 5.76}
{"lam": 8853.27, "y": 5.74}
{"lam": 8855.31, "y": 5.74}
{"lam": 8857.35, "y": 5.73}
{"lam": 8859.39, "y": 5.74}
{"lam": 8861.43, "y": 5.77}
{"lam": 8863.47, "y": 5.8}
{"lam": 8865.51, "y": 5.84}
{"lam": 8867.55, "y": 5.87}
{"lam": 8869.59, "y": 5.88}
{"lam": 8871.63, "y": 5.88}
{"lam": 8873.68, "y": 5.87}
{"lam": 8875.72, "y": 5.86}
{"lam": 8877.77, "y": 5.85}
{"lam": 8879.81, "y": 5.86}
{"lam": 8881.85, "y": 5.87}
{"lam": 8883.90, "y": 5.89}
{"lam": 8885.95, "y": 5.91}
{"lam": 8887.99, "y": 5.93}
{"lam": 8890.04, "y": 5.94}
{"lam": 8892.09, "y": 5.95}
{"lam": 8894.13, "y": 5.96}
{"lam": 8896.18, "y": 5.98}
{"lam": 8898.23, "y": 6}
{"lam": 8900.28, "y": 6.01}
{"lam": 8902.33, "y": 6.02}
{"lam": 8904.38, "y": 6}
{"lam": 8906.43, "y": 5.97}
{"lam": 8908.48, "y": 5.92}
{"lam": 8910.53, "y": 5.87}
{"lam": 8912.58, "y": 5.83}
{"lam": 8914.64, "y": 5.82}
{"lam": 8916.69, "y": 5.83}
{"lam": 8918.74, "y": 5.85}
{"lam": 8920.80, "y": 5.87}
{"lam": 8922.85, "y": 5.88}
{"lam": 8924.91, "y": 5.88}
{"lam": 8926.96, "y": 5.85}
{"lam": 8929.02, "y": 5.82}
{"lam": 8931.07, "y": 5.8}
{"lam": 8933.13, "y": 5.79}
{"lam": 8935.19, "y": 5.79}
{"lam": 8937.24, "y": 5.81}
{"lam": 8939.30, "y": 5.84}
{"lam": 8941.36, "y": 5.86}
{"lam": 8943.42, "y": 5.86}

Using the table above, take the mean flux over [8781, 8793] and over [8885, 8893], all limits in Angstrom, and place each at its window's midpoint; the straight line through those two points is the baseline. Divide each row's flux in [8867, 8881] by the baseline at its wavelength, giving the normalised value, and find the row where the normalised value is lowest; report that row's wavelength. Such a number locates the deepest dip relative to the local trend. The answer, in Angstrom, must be 8877.77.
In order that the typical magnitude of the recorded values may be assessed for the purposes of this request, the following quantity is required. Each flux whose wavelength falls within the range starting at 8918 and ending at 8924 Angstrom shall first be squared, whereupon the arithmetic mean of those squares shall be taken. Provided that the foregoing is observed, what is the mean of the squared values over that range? 34.4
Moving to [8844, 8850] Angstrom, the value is 33.0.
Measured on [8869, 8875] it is 34.5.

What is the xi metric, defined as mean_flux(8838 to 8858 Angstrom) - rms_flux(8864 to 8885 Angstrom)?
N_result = -0.17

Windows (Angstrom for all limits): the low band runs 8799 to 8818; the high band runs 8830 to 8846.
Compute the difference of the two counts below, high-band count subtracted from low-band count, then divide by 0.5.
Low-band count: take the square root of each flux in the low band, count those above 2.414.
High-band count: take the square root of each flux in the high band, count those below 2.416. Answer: -16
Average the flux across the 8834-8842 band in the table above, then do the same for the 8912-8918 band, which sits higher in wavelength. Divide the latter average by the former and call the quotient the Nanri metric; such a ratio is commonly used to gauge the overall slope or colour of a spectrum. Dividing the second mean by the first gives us 1.06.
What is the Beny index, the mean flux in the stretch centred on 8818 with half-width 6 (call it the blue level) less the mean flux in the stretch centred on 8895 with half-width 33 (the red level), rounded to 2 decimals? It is -0.20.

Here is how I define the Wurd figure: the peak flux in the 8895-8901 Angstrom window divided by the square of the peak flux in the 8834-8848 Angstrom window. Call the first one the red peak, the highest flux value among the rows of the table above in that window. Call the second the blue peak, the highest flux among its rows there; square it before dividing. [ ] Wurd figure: 0.182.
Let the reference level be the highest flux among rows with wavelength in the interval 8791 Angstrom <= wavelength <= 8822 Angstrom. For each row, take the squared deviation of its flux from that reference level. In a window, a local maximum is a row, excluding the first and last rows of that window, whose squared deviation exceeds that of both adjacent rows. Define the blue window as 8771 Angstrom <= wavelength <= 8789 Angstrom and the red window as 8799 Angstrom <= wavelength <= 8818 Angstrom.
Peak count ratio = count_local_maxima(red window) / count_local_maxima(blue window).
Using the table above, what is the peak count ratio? 1.0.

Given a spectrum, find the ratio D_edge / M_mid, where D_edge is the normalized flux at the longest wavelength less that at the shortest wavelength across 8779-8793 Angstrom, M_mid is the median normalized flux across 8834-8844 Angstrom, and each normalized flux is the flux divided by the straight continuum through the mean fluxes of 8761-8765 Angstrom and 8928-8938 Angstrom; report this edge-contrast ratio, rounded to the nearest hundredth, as 0.04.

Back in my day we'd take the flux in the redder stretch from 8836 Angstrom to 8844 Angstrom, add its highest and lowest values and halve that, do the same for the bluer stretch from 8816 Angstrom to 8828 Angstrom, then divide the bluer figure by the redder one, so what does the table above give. 1.02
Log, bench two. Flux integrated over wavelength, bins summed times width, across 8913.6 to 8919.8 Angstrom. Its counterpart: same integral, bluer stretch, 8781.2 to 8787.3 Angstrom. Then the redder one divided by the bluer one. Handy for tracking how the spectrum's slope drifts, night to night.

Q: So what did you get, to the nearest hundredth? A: 1.01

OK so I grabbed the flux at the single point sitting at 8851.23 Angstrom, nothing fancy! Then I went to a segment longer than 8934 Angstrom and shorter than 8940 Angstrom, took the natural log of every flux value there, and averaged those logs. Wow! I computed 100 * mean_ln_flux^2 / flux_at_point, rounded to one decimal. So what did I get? 53.8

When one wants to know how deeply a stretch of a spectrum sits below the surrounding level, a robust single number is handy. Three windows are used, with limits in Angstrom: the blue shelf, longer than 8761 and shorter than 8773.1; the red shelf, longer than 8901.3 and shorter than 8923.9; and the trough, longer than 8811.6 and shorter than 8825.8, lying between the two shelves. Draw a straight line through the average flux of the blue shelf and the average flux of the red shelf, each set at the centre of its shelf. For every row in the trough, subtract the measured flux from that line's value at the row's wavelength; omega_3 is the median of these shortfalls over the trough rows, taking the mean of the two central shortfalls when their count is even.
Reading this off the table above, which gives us 0.3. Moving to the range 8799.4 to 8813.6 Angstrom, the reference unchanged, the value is 0.5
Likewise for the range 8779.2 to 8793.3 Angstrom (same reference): 0.1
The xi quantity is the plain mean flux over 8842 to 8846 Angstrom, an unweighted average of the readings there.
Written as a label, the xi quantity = 5.69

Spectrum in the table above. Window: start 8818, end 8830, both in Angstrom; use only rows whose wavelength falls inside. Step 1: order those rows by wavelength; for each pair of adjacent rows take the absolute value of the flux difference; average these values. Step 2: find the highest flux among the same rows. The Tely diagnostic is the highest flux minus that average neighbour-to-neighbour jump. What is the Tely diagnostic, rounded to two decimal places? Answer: 5.72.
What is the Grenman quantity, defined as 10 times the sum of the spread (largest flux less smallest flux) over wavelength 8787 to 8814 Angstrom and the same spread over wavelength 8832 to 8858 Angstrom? 9.0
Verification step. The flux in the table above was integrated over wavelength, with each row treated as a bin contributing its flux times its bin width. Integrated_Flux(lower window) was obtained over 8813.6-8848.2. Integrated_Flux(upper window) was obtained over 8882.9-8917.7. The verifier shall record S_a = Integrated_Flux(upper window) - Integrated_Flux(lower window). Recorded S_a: 12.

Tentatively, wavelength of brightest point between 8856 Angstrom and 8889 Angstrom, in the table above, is 8887.99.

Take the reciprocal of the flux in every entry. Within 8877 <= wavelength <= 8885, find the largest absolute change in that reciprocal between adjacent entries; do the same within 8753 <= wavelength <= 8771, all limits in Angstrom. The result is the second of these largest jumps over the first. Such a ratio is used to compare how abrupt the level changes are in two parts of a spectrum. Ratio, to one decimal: 2.4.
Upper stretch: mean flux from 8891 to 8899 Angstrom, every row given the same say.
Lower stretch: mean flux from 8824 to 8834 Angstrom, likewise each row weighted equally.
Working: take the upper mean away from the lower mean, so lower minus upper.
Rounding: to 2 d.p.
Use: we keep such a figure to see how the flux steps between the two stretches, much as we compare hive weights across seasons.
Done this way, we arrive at -0.42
